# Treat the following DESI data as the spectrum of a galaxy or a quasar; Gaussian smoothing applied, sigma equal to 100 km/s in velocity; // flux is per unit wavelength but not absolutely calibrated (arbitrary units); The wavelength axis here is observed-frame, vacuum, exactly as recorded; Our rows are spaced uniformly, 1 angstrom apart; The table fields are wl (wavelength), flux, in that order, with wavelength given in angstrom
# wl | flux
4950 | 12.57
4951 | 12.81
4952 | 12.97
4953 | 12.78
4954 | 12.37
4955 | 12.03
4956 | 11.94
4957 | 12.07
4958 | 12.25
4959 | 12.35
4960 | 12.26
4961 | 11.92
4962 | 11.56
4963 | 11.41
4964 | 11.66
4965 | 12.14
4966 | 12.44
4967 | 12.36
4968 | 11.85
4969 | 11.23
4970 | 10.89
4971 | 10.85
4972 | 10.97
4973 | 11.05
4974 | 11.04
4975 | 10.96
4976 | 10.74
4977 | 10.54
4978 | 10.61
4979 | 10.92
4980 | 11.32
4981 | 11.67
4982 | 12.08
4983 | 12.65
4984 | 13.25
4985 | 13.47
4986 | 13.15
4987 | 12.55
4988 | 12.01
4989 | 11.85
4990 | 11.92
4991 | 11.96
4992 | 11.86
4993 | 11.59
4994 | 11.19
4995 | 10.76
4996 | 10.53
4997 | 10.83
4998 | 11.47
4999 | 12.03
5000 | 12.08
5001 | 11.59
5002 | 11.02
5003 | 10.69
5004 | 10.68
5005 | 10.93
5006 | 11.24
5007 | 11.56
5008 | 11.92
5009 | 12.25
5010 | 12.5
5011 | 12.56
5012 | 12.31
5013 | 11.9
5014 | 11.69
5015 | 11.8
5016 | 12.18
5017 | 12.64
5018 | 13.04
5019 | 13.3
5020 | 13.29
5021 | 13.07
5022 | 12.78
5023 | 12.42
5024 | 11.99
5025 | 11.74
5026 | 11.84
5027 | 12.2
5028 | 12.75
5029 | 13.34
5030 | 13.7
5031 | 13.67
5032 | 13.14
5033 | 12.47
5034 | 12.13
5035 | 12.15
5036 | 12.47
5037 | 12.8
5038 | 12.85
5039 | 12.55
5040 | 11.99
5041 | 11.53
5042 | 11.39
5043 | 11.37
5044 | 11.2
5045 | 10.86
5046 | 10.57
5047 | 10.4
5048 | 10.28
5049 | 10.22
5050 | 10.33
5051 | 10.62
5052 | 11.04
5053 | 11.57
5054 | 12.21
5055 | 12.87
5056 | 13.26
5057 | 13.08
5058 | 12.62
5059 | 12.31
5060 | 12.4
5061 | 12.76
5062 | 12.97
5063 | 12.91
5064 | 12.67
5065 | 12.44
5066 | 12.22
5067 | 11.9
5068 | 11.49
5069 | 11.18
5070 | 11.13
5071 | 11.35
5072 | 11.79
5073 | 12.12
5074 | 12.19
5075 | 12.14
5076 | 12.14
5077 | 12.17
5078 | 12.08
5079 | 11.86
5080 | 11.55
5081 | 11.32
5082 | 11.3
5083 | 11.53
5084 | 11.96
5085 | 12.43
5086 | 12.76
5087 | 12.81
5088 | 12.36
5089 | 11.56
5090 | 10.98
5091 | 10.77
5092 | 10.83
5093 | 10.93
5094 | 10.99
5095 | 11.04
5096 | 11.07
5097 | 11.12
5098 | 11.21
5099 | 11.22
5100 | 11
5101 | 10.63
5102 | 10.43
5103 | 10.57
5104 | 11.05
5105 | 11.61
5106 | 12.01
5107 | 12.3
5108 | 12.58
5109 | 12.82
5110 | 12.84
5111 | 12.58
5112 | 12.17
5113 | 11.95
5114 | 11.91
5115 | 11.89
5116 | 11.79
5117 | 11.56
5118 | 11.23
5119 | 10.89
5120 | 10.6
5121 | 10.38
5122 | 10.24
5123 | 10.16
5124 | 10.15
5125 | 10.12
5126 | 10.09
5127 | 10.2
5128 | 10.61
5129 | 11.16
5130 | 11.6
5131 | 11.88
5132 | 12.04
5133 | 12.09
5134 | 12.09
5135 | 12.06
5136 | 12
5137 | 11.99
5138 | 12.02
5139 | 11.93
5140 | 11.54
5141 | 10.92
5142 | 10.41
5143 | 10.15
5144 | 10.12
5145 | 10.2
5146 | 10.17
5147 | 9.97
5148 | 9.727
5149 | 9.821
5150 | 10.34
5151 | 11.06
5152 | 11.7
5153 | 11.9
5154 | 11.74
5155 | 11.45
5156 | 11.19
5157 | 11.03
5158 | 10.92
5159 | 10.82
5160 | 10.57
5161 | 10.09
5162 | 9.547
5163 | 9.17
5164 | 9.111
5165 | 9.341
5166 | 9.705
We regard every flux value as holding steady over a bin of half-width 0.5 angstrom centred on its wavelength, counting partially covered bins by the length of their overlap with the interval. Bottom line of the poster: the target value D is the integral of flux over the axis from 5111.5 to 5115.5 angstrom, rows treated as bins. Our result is 47.9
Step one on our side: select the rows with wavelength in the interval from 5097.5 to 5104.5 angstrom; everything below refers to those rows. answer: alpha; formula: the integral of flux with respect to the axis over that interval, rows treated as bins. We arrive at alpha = 76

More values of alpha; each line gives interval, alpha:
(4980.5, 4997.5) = 203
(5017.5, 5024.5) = 90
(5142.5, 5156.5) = 150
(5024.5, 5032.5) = 102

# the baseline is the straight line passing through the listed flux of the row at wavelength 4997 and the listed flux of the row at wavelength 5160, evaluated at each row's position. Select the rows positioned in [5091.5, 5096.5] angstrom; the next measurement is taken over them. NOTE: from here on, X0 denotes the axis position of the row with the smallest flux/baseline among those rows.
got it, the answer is 5092 angstrom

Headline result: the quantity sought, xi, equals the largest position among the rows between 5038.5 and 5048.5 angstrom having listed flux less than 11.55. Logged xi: 5048 angstrom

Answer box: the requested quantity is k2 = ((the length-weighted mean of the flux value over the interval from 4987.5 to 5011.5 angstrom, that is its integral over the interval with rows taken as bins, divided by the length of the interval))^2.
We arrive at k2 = 133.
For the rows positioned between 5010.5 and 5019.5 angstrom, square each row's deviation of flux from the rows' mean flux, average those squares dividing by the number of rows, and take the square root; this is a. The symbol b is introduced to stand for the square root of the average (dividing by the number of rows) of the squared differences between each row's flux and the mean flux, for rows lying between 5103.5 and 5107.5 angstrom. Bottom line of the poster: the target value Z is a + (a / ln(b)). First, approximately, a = 0.5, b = 0.47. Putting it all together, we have -0.17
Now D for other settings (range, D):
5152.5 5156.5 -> 46.3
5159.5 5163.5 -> 39.4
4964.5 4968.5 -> 48.8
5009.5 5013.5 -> 49.3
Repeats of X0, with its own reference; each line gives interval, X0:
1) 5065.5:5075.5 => 5070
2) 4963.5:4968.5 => 4964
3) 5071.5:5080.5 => 5080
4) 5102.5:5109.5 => 5103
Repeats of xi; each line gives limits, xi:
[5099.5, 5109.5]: 5104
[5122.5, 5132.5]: 5129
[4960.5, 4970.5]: 4970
